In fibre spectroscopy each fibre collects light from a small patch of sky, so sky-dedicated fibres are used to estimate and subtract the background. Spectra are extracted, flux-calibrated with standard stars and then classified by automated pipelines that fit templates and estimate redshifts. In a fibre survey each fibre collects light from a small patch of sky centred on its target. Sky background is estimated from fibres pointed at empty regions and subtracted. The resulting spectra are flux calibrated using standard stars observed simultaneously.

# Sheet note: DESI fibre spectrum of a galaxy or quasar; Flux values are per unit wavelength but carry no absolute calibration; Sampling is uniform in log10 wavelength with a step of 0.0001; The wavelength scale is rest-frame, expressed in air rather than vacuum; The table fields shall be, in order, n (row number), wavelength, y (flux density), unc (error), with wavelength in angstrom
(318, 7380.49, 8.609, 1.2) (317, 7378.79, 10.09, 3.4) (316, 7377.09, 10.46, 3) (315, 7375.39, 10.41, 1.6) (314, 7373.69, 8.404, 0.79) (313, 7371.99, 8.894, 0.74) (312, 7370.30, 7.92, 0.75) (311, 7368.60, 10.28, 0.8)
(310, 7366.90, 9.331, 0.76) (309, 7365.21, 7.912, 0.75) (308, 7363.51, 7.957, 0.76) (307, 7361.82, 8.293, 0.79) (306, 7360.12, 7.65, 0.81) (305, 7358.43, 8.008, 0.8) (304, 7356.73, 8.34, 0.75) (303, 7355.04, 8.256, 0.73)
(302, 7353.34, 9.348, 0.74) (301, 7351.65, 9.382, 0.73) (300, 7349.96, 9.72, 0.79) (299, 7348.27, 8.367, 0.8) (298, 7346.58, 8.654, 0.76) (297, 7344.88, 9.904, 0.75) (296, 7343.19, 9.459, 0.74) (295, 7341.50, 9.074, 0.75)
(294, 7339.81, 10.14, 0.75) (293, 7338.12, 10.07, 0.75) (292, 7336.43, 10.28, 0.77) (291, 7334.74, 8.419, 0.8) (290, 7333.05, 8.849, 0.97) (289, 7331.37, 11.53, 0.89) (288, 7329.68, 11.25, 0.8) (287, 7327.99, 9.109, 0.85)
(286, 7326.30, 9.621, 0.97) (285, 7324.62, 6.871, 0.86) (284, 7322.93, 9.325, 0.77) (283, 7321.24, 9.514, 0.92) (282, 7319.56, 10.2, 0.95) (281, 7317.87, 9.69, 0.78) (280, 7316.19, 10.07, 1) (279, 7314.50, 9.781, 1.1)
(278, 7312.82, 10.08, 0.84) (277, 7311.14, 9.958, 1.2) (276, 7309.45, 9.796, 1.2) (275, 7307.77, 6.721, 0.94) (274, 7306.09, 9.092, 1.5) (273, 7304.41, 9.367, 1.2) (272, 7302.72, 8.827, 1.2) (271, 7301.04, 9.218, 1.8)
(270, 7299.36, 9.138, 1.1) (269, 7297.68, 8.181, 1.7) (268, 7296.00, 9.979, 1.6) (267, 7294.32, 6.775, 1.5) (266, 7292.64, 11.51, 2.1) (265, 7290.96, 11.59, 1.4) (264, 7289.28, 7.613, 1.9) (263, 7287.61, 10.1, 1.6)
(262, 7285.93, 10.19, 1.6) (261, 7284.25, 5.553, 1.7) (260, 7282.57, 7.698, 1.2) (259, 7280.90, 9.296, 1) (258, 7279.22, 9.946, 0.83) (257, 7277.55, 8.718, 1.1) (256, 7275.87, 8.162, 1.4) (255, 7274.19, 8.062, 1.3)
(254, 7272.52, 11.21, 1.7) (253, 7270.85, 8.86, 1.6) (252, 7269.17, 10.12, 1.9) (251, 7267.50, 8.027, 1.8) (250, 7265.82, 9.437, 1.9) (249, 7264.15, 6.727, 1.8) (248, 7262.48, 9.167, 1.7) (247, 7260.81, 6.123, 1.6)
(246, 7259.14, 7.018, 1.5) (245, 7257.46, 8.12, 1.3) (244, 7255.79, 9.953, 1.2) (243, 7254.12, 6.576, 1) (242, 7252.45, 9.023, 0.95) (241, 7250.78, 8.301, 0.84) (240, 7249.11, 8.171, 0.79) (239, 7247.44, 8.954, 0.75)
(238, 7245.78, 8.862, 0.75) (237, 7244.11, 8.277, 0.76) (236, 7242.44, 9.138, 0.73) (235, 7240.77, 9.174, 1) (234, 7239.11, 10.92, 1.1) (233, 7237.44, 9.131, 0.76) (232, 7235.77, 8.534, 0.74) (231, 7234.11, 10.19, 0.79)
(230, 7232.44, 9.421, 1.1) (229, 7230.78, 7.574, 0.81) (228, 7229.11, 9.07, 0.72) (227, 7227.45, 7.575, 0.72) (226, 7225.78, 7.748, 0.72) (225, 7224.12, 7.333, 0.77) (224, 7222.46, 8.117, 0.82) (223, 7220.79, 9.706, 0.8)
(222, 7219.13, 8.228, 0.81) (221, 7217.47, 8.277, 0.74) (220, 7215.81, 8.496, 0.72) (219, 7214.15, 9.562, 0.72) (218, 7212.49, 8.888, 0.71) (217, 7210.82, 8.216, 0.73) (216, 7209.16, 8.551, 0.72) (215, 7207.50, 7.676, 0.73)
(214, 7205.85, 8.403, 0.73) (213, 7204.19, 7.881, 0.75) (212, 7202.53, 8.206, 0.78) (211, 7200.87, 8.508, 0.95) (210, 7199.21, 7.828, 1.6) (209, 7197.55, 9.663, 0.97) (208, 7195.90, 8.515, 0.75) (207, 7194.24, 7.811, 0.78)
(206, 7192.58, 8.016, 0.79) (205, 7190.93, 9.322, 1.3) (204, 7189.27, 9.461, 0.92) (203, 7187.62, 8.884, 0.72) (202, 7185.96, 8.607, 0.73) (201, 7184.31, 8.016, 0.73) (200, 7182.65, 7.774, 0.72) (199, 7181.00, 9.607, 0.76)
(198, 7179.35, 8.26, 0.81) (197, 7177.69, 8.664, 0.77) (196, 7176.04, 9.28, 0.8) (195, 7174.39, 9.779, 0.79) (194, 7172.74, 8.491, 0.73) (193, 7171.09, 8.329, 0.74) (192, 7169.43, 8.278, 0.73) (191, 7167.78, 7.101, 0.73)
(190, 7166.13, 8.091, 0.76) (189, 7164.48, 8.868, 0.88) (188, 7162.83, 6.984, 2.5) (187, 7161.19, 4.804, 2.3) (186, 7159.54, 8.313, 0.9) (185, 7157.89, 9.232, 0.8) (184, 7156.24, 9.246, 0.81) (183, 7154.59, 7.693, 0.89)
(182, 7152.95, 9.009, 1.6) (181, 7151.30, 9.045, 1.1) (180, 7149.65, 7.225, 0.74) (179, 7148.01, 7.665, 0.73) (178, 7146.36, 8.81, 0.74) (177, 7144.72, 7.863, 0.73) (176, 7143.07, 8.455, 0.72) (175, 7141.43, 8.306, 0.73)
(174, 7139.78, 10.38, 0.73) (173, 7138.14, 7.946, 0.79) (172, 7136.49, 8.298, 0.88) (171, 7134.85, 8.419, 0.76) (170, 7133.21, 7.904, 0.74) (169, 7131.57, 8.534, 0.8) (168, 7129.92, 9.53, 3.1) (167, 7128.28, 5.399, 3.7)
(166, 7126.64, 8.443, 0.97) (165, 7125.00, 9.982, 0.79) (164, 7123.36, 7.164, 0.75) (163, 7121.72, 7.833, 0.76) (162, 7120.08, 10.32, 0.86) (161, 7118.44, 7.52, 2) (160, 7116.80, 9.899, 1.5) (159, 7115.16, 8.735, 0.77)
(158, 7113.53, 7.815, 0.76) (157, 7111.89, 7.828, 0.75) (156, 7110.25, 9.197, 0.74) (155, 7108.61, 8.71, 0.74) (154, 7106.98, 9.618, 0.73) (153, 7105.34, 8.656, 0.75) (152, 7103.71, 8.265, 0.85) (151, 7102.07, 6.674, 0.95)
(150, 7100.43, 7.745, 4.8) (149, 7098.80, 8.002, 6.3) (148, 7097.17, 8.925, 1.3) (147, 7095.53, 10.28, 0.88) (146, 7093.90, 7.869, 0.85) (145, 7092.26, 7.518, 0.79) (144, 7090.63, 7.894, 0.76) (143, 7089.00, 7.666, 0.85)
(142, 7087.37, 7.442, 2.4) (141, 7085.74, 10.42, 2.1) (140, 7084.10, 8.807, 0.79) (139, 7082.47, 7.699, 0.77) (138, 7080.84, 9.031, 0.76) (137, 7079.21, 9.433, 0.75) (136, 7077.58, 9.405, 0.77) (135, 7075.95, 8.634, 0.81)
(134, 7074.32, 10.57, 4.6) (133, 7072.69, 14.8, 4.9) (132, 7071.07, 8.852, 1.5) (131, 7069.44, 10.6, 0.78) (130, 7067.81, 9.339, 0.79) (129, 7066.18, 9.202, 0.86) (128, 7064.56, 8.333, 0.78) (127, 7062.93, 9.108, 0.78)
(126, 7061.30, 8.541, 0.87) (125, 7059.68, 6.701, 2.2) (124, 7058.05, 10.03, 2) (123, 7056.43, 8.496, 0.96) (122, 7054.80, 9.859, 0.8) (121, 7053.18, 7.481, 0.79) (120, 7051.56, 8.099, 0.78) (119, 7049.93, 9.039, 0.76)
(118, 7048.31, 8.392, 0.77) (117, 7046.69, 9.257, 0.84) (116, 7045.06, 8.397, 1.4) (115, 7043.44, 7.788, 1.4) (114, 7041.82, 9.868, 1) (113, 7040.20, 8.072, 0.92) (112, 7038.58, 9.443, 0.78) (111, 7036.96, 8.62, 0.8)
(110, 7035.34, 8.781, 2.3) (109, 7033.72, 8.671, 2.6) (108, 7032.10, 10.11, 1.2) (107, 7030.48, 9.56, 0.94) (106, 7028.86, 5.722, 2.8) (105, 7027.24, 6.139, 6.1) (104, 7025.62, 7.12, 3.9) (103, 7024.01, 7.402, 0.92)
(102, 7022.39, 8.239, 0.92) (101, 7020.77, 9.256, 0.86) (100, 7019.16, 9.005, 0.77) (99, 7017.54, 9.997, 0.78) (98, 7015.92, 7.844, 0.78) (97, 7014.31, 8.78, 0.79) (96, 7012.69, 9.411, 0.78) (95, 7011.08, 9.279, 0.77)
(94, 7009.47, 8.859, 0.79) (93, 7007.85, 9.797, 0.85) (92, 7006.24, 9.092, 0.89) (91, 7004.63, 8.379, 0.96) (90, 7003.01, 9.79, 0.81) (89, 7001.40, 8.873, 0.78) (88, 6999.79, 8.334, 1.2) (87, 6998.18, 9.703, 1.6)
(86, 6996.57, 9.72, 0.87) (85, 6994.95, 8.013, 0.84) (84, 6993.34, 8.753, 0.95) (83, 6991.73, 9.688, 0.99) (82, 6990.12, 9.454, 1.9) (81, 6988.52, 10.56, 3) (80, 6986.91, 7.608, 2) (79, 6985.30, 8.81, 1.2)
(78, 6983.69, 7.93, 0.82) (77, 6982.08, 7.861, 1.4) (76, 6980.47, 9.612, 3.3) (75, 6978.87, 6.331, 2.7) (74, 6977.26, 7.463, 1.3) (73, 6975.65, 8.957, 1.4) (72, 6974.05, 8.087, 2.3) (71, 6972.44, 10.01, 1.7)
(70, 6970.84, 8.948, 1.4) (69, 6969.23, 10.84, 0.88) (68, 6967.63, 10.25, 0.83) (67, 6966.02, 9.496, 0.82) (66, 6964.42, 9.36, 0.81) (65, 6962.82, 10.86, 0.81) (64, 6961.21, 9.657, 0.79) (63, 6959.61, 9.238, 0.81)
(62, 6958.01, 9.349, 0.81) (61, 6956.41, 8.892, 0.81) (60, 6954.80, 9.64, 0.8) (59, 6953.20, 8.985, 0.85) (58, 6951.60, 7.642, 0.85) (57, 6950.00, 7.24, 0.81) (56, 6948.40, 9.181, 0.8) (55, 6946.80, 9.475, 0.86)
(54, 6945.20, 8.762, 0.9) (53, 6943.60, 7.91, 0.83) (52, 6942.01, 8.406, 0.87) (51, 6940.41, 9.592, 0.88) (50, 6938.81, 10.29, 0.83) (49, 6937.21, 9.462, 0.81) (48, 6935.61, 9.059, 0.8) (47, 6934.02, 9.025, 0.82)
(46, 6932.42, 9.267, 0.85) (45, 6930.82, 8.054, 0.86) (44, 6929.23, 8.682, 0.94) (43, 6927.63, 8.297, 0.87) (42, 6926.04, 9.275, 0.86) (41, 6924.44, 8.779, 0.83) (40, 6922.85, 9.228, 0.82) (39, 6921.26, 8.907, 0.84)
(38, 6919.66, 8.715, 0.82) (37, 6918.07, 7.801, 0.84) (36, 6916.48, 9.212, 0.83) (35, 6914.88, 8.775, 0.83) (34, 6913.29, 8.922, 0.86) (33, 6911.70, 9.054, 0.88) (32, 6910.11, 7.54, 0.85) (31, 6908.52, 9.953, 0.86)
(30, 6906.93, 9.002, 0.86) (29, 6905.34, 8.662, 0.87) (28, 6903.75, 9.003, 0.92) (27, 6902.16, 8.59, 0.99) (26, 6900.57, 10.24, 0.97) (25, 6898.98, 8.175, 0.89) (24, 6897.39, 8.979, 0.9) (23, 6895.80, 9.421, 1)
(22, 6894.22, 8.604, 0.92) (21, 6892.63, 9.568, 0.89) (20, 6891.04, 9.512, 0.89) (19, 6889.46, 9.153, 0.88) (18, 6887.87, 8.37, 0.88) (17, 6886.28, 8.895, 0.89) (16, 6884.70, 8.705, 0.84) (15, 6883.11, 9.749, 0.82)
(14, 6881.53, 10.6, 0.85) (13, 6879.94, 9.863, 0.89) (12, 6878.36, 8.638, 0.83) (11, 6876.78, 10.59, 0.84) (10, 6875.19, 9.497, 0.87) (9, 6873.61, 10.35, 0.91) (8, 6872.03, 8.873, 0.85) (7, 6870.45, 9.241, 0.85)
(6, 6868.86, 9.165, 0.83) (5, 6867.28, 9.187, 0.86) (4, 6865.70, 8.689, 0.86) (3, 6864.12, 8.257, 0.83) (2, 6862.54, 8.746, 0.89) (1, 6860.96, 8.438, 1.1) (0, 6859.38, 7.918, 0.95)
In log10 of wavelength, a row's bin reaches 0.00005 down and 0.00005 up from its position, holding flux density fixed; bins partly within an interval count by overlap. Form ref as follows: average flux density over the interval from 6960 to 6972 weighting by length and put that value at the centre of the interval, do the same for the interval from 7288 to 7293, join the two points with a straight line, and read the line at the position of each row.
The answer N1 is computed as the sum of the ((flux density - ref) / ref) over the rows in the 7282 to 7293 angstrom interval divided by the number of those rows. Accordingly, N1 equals -0.09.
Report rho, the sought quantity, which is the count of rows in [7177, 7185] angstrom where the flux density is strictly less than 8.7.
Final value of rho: 4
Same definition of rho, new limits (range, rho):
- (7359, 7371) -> 5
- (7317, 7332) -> 1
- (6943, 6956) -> 3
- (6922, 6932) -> 3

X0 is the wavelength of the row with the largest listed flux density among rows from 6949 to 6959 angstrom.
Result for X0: 6954.80 angstrom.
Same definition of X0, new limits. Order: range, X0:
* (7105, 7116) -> 7106.98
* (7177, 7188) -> 7181.00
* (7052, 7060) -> 7058.05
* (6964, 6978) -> 6969.23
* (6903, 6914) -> 6908.52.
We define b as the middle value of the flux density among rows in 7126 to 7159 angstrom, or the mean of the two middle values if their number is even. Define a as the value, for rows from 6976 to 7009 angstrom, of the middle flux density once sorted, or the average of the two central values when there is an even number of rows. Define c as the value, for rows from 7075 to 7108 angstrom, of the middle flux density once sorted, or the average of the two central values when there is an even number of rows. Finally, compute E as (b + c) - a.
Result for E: 8.04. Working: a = 8.8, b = 8.4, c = 8.45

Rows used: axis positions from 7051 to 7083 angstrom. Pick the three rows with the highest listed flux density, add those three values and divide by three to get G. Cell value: 12.0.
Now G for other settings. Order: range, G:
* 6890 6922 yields 9.9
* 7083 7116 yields 10.1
